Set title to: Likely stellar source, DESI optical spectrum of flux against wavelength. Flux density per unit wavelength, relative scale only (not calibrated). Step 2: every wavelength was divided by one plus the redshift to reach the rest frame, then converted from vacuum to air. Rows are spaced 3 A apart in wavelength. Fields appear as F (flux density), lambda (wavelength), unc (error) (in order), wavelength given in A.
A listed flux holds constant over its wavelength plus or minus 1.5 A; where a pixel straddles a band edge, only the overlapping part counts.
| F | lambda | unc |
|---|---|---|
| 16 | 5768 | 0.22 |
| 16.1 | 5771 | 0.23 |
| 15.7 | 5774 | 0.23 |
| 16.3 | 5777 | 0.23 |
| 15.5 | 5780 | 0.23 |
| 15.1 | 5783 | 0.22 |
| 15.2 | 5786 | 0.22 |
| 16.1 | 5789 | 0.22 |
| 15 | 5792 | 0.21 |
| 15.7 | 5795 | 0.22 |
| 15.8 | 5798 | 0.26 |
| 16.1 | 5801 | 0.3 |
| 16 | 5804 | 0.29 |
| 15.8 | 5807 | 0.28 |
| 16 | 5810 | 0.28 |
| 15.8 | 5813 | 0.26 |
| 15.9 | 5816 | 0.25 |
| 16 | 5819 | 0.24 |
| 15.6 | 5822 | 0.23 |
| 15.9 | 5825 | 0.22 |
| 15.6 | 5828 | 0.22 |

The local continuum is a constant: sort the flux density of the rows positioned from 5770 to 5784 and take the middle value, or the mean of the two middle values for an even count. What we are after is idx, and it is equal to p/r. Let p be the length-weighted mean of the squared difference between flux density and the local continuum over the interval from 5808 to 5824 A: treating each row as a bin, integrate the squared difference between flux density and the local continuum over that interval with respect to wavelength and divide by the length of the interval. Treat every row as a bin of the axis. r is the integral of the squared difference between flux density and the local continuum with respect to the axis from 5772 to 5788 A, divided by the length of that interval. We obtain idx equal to 0.2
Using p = 0.05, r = 0.20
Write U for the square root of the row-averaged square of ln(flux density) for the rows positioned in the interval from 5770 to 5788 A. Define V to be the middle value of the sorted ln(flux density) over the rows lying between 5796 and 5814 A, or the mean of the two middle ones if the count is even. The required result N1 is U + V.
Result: 5.52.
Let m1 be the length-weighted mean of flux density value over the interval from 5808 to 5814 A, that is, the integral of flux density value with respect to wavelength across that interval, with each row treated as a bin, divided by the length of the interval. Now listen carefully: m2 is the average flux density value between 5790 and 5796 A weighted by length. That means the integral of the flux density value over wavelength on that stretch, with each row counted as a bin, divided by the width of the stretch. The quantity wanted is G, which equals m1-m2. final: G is 0.52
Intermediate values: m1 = 15.9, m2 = 15.4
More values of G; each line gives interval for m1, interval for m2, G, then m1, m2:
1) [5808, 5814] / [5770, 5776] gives -0.02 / 15.9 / 15.9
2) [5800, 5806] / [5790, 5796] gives 0.64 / 16.0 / 15.4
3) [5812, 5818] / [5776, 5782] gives 0.07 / 15.9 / 15.8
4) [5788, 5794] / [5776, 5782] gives -0.28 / 15.5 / 15.8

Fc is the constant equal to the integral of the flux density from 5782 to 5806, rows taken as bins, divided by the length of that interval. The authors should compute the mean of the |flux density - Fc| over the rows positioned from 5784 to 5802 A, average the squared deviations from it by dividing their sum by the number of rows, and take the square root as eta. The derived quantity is 0.20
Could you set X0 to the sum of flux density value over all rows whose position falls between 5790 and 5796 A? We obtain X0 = 30.7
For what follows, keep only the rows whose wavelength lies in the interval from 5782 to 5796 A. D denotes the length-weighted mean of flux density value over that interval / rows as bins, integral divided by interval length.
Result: 15.4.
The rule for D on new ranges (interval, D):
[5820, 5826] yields 15.8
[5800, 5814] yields 15.9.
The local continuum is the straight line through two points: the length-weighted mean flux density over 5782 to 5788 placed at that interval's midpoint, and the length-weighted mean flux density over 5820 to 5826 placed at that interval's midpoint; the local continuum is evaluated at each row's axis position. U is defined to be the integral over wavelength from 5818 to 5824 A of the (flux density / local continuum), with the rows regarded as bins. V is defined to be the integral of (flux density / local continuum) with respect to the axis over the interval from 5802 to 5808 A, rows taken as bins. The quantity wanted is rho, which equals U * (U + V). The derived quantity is 73.4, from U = 6.02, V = 6.16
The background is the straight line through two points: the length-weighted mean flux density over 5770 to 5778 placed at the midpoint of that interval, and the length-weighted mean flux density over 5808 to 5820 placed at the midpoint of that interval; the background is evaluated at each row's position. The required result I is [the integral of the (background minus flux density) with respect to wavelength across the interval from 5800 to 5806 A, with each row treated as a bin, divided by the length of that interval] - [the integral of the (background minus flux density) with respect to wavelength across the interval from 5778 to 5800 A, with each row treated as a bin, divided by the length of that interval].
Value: -0.54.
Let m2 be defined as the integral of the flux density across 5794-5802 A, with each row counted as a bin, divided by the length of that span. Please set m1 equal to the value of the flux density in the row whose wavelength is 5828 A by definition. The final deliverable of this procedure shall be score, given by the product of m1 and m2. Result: 247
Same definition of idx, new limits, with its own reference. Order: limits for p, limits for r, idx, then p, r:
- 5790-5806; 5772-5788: 0.7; 0.15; 0.20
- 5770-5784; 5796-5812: 2.6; 0.18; 0.07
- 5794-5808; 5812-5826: 1.5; 0.06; 0.04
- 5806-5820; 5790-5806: 0.3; 0.05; 0.15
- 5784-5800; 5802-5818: 3.5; 0.19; 0.05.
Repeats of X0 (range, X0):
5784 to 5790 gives 31.3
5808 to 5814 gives 31.8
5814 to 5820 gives 31.9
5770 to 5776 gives 31.8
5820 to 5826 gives 31.5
